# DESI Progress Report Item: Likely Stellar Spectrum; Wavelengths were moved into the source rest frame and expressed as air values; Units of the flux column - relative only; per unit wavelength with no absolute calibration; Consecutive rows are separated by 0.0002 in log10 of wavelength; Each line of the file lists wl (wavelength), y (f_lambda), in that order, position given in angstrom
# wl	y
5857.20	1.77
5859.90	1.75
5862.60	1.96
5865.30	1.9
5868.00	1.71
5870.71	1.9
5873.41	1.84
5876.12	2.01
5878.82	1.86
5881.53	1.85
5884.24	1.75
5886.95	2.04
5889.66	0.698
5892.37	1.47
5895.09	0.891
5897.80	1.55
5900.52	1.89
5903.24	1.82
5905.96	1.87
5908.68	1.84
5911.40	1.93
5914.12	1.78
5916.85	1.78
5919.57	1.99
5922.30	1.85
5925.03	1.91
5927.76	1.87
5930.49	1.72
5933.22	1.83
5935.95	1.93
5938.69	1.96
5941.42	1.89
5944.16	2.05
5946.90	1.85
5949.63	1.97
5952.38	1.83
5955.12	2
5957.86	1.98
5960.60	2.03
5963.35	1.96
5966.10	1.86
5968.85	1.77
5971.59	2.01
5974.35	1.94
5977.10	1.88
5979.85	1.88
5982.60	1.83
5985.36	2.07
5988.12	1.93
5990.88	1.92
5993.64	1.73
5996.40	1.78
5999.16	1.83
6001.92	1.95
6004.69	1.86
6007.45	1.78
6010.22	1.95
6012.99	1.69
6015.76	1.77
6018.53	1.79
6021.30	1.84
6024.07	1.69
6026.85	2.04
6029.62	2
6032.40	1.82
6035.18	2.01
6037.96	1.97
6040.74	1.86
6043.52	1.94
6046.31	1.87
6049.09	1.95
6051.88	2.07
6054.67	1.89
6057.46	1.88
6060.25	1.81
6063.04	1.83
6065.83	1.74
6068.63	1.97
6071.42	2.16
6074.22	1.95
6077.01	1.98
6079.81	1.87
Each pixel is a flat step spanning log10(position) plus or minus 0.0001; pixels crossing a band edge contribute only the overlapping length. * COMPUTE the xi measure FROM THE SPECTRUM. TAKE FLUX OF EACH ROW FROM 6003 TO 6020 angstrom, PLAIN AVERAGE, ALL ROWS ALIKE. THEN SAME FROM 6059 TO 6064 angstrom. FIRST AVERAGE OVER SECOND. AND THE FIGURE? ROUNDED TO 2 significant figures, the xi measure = 0.99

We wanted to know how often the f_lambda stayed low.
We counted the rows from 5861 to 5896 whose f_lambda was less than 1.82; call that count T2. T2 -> 5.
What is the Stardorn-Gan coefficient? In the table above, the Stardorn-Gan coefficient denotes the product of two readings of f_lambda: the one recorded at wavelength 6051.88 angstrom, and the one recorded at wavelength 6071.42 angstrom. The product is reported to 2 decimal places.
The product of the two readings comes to 4.47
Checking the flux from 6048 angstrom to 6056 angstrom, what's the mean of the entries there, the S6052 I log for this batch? 1.970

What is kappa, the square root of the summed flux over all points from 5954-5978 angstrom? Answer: 4.17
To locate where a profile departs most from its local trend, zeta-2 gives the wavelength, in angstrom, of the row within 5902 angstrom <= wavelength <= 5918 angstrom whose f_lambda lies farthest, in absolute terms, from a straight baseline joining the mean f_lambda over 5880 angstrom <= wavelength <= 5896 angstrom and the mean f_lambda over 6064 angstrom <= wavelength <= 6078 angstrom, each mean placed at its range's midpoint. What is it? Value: 5911.40 angstrom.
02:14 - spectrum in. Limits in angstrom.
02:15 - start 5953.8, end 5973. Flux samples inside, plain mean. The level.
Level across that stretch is 1.94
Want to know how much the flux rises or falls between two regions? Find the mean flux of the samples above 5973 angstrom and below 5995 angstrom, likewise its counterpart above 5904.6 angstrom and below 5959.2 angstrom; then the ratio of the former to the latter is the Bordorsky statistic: 1.00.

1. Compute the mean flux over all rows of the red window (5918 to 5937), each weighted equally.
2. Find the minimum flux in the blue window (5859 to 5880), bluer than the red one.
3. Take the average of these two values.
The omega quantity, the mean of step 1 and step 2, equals 1.79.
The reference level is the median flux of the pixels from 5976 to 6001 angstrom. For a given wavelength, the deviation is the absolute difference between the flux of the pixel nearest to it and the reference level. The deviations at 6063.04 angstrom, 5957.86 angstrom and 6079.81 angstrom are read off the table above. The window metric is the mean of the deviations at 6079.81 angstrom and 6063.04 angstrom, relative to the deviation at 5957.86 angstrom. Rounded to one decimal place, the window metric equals 0.3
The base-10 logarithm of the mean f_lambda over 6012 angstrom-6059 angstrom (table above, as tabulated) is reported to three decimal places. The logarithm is 0.276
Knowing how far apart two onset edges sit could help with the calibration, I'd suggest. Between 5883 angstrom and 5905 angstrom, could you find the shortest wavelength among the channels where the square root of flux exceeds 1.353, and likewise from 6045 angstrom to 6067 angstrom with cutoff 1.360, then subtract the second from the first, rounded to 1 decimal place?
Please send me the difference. -159.4 angstrom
